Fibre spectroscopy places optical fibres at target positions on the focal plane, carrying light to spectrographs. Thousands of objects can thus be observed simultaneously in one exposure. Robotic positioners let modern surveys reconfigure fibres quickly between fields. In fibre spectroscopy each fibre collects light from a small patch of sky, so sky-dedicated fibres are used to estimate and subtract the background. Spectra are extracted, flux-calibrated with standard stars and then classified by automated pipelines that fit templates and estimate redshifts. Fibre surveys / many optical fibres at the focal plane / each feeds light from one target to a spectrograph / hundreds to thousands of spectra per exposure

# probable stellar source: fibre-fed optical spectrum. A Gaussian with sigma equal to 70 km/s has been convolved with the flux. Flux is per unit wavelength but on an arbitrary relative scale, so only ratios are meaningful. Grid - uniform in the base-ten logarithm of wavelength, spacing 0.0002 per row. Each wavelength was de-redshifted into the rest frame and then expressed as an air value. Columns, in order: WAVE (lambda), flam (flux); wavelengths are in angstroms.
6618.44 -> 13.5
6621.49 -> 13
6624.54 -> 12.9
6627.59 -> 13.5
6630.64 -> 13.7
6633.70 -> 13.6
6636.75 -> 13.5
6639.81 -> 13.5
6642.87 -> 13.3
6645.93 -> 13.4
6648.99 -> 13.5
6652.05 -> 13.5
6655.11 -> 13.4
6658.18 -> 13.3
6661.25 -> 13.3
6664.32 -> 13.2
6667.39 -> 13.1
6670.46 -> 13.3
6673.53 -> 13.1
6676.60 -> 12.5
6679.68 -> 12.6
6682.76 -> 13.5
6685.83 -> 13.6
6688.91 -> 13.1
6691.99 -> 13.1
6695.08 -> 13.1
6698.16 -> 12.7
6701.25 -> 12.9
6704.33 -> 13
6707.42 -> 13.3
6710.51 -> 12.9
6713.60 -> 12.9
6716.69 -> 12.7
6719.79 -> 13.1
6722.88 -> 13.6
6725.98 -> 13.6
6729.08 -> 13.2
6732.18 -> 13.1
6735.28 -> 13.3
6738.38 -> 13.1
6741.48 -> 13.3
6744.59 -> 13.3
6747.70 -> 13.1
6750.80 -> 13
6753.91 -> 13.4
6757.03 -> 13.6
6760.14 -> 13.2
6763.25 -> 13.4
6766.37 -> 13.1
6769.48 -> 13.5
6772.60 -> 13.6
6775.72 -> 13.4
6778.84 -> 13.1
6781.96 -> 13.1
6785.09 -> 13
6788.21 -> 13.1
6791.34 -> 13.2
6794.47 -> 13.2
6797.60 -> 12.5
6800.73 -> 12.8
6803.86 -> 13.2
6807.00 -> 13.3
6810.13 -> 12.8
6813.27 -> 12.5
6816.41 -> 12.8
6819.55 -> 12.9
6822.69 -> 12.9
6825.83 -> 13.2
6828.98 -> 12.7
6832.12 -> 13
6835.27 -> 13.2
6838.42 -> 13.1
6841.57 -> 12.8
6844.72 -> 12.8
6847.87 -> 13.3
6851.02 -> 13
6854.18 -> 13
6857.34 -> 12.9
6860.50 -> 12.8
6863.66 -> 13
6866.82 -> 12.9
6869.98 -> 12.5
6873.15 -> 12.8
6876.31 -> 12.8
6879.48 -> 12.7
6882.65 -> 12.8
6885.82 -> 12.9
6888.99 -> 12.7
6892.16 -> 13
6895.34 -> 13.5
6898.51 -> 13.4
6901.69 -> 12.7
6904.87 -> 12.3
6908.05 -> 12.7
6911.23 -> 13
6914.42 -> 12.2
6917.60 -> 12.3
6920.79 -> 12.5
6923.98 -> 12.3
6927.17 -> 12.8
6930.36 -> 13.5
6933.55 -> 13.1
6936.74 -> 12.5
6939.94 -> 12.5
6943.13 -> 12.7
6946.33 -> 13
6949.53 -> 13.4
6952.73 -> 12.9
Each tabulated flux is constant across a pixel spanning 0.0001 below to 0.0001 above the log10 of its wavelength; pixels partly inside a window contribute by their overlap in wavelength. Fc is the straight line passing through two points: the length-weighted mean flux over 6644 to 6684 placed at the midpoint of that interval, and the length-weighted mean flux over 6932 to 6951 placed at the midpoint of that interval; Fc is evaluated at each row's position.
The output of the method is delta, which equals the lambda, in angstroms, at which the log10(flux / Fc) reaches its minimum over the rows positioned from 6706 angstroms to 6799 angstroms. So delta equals 6797.60 angstroms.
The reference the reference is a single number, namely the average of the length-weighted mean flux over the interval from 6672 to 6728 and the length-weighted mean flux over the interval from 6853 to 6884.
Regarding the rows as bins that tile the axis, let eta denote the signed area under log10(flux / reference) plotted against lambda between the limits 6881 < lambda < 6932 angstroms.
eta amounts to -0.3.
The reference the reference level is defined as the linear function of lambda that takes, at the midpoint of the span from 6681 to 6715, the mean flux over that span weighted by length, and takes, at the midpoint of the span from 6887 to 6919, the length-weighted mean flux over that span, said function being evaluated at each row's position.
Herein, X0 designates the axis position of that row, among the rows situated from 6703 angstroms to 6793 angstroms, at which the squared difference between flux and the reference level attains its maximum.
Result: 6772.60 angstroms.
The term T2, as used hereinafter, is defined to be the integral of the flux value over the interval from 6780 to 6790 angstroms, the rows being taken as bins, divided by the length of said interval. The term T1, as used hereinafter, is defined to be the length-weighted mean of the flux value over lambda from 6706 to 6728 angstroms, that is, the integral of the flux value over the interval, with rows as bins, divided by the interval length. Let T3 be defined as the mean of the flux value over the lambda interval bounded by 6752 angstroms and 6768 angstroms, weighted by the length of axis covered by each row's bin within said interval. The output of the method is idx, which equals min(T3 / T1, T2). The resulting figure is 1.01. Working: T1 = 13.16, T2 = 13.1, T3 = 13.3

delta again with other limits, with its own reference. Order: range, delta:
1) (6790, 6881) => 6797.60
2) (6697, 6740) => 6698.16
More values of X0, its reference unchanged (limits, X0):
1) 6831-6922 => 6895.34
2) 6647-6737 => 6676.60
